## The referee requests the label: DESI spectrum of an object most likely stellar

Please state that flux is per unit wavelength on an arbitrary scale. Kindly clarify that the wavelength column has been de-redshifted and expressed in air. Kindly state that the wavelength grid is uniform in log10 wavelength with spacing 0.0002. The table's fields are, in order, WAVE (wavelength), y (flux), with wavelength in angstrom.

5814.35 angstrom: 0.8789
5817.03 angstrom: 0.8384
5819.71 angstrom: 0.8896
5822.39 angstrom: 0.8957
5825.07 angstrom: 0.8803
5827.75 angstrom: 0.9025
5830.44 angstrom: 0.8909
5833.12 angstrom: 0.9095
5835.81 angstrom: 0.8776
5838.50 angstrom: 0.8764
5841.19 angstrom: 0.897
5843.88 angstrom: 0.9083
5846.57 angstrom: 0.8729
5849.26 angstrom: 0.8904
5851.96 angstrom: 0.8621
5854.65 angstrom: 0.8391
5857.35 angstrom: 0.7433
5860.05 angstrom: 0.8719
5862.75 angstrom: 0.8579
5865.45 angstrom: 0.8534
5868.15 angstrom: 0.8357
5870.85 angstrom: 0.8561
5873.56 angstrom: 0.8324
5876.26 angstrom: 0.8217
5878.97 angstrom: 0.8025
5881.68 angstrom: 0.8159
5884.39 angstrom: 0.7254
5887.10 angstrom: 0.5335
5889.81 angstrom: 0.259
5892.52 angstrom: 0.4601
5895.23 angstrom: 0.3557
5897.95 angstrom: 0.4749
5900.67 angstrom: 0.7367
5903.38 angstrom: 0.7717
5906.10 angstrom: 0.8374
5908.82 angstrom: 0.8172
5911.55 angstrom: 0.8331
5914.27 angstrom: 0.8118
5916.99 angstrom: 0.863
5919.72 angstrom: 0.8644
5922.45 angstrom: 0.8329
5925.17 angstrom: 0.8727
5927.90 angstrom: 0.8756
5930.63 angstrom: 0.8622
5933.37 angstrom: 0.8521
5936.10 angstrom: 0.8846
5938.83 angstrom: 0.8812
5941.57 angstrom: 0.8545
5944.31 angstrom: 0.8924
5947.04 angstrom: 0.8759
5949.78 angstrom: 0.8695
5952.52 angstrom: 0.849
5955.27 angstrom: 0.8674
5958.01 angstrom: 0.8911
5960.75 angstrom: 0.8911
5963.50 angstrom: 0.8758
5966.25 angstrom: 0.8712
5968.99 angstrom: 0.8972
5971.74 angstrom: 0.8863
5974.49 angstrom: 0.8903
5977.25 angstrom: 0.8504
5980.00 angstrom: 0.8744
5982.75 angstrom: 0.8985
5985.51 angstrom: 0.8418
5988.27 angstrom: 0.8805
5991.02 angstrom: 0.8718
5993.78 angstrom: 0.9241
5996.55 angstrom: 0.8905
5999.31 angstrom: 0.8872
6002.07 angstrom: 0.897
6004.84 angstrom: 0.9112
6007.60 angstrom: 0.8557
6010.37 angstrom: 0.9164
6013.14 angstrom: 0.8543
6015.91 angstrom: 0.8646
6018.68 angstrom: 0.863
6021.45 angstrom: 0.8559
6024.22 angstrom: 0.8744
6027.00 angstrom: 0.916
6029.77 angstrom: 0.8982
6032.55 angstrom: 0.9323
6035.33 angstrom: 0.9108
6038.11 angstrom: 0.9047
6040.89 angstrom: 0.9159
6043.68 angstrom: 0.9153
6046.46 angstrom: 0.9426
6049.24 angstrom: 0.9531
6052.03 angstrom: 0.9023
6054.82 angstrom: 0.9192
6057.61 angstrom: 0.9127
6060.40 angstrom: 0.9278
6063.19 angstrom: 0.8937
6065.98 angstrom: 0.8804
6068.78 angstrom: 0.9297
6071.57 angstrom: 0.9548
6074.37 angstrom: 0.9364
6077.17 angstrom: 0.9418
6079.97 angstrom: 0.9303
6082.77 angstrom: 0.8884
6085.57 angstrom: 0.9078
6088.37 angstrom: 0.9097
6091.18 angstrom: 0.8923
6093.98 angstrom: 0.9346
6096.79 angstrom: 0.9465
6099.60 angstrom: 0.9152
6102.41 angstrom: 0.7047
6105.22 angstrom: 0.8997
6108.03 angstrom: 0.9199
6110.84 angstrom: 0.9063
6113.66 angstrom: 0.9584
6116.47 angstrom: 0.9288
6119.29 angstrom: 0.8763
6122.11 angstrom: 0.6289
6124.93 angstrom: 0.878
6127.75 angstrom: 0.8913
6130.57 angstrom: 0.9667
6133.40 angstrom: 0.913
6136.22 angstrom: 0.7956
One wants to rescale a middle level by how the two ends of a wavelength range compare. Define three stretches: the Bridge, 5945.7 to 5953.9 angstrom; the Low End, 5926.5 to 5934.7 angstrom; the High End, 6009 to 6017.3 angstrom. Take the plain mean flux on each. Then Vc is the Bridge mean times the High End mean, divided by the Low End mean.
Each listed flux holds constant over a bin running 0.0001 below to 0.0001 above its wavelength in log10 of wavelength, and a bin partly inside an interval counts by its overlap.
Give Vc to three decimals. 0.880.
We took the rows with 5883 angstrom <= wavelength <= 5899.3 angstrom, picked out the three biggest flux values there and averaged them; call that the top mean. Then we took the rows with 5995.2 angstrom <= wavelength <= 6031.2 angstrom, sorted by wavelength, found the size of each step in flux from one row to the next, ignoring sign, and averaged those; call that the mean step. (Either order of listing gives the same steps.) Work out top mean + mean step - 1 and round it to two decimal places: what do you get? -0.40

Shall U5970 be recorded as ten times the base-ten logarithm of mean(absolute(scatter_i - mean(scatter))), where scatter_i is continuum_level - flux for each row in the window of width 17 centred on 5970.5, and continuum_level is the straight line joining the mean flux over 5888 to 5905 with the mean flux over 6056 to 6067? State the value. -18.3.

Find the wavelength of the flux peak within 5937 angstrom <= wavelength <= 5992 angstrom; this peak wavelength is 5982.75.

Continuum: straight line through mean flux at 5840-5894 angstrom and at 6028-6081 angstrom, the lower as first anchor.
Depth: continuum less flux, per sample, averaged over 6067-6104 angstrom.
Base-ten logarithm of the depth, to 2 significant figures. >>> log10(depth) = -1.4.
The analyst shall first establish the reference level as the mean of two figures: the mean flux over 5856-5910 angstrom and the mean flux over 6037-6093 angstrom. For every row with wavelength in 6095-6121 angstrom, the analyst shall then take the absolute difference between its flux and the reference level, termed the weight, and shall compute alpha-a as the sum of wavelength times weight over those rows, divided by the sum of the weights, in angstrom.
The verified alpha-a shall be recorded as 6107.5 angstrom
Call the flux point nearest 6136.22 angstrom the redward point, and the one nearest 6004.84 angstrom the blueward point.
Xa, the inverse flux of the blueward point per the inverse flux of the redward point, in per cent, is 87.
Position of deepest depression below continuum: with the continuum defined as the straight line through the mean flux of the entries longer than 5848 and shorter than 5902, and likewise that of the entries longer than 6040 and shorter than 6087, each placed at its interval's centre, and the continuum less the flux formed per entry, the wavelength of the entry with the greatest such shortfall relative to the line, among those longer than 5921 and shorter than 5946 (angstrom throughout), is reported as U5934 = 5922.45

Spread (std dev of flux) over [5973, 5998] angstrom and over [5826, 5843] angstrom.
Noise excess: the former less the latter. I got 0.011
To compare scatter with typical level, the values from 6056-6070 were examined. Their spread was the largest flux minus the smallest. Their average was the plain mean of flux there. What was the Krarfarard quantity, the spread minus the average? -0.86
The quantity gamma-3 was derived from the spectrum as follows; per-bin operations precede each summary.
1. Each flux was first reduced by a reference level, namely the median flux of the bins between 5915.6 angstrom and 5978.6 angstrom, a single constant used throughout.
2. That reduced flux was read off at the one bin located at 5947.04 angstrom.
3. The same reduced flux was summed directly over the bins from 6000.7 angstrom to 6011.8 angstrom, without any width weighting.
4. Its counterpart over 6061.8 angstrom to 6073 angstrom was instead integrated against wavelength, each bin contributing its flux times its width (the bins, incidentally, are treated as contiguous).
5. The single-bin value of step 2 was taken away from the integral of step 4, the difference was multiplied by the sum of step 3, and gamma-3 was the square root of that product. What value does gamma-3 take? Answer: 0.20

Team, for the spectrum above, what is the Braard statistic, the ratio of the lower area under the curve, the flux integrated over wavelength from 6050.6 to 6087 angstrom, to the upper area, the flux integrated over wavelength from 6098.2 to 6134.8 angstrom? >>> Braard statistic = 1.04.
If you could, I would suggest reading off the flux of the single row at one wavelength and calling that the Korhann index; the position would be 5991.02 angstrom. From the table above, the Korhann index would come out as 0.8718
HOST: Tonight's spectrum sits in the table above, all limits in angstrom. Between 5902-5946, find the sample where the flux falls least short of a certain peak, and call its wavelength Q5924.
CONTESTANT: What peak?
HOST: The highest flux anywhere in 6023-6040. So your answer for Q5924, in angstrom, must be 5944.31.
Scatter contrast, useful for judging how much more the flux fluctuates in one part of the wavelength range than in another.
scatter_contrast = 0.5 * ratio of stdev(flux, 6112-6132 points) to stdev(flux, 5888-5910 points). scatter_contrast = 0.25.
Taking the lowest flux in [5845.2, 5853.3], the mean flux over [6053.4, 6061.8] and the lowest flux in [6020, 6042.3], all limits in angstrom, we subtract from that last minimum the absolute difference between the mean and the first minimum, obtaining 0.80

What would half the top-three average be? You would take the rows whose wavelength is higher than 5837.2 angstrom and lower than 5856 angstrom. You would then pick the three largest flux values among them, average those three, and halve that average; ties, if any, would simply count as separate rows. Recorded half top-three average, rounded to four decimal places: 0.4493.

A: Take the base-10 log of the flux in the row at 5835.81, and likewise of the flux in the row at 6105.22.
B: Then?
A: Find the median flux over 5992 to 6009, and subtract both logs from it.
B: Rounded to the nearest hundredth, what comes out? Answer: 1.00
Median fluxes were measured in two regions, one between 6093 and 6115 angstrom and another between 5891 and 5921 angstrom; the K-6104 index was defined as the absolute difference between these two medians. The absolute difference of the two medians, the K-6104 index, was 0.11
